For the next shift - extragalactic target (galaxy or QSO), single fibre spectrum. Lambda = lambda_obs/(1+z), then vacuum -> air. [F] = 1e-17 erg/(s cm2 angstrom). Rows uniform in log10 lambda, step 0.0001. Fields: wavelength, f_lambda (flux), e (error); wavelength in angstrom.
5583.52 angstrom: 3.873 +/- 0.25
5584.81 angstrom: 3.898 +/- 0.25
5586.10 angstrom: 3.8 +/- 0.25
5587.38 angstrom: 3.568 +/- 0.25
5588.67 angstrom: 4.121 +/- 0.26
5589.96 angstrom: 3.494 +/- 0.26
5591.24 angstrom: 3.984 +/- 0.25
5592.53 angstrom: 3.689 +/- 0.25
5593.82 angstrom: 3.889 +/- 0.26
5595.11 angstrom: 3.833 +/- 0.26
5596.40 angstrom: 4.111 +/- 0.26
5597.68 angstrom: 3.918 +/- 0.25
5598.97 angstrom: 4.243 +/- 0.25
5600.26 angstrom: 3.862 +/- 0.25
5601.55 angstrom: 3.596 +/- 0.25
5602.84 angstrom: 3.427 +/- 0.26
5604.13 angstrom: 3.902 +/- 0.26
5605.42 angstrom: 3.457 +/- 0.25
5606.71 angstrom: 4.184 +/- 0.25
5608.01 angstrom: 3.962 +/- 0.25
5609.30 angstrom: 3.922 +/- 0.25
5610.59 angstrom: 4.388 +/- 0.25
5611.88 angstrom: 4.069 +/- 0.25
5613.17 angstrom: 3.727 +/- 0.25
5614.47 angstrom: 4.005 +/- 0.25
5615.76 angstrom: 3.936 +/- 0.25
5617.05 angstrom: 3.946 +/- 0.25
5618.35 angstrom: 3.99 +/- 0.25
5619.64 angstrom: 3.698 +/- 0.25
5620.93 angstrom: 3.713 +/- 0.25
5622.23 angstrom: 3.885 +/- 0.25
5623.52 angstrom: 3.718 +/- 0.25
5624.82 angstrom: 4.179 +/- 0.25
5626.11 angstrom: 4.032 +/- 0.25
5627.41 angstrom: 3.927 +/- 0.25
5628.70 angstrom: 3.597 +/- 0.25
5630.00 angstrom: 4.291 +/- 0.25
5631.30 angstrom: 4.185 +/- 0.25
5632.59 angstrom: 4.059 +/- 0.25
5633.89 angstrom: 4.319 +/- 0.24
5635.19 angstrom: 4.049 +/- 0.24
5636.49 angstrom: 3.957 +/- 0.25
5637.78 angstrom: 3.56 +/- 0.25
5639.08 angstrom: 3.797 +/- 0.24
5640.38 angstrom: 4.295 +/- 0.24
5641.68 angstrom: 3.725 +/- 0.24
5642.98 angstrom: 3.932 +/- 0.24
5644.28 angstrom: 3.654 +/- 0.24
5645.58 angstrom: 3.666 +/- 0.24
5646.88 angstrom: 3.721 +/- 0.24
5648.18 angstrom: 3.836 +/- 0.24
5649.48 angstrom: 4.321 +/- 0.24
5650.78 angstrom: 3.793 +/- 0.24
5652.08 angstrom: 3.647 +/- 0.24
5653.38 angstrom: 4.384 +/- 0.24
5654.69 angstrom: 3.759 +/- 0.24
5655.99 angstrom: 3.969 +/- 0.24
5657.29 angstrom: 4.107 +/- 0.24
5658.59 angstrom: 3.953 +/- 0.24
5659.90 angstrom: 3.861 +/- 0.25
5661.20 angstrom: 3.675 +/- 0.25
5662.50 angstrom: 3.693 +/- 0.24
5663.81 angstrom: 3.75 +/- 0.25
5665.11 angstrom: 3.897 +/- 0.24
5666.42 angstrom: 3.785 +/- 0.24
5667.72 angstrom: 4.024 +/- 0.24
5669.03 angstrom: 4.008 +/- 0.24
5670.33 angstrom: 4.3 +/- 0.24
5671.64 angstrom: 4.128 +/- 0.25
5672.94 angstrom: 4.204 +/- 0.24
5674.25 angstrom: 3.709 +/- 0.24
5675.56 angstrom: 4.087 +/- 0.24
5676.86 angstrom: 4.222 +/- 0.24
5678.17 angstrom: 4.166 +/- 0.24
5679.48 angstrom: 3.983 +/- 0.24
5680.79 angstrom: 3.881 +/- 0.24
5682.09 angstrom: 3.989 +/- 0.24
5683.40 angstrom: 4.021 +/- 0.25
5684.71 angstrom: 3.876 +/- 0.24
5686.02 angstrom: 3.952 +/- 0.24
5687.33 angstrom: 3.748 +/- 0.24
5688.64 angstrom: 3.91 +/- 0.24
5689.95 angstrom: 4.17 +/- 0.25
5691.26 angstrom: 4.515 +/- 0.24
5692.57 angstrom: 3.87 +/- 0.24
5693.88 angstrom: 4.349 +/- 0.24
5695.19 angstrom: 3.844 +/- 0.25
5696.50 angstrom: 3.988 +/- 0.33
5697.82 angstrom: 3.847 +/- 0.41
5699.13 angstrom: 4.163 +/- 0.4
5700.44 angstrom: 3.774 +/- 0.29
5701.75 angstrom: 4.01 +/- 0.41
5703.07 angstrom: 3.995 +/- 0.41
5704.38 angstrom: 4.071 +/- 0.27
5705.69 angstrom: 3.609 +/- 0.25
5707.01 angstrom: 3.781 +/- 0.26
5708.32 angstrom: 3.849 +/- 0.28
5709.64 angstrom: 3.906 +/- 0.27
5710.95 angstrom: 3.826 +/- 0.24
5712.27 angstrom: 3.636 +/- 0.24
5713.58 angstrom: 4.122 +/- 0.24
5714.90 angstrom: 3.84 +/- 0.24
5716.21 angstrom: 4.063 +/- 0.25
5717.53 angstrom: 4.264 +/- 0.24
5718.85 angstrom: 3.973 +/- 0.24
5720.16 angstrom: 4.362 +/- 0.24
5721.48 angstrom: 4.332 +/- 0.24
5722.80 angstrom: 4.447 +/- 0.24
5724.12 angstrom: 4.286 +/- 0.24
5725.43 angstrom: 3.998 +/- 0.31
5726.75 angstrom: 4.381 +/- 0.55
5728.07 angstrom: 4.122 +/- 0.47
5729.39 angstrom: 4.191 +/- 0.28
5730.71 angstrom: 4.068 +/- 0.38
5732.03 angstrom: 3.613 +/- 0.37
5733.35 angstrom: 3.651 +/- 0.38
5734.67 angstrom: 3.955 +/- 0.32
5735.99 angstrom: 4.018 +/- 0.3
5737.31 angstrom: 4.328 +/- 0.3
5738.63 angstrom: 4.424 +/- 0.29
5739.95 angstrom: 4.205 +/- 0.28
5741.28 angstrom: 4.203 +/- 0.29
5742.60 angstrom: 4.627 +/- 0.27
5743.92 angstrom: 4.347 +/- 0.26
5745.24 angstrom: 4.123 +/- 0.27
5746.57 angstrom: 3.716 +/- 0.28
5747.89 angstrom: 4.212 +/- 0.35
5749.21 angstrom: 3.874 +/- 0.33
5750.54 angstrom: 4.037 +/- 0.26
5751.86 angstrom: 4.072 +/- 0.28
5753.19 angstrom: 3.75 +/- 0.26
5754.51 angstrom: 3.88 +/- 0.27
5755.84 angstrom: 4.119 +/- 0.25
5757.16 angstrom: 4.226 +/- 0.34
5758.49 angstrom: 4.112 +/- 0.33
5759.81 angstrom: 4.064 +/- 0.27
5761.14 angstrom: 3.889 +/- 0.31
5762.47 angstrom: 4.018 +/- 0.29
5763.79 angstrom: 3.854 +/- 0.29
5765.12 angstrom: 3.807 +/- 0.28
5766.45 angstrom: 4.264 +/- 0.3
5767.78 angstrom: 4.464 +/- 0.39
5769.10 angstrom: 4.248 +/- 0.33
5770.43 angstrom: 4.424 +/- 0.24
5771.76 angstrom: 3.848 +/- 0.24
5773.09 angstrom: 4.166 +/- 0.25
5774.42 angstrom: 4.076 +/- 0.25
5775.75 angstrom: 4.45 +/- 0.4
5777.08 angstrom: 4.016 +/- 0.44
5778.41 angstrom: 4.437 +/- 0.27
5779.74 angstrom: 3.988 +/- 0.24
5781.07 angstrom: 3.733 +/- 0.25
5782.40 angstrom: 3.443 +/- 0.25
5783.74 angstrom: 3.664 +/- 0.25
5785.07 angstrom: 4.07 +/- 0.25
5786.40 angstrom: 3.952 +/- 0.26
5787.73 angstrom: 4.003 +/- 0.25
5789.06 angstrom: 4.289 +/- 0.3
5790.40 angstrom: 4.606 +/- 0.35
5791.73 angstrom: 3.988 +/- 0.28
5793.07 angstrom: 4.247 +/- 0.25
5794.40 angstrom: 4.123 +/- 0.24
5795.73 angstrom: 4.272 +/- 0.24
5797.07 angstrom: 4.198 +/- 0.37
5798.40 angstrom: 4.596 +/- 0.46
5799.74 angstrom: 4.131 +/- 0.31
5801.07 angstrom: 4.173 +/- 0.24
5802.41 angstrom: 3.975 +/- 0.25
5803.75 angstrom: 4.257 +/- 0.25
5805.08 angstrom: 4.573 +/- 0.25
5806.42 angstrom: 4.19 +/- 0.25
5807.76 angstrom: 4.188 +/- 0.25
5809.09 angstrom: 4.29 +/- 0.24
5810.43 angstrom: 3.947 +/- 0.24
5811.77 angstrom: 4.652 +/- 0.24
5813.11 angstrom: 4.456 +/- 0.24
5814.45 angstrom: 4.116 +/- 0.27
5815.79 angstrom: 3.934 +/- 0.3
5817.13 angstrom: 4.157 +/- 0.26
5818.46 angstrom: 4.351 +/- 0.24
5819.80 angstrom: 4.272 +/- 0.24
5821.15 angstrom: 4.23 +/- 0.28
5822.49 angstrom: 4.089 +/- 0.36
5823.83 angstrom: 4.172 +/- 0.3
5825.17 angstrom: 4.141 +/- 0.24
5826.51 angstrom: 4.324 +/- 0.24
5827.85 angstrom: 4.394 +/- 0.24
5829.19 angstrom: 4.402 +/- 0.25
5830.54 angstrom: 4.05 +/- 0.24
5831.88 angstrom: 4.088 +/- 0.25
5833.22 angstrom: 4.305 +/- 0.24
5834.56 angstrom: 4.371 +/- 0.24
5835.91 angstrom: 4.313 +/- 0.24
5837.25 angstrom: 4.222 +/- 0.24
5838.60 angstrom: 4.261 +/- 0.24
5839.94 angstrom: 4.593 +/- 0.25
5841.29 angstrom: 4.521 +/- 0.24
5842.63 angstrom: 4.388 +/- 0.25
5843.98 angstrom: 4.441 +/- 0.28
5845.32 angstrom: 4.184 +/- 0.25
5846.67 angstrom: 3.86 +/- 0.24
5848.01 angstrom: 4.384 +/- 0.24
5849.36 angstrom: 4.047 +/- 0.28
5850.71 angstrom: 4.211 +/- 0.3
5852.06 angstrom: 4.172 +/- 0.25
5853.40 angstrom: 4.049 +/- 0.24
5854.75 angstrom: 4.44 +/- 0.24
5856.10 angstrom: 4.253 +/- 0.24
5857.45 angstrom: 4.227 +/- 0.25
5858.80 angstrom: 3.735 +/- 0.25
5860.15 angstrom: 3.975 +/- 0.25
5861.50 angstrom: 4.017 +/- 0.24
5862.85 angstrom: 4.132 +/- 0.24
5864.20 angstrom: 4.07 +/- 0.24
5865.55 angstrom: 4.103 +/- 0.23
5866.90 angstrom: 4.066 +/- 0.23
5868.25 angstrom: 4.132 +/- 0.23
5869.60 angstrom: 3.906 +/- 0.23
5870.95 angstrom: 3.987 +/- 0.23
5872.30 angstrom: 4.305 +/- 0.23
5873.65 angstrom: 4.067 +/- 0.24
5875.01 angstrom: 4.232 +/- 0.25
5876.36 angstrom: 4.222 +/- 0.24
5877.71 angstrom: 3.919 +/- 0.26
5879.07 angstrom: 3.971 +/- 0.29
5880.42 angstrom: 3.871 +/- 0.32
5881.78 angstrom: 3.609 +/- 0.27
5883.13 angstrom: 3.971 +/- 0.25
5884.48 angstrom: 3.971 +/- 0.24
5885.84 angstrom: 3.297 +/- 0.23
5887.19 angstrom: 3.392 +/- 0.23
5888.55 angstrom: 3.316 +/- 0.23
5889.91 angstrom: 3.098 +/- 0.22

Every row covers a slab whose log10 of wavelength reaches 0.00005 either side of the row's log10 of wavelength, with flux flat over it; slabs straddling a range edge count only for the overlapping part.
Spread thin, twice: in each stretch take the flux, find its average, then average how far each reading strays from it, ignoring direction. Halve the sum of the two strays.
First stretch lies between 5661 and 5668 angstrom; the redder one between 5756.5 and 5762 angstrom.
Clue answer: 0.100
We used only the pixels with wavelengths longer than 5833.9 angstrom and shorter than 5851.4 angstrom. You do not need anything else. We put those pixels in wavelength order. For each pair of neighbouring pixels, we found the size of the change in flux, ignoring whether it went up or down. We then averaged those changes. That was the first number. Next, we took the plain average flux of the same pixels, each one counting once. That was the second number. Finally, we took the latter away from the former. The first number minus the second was -4.09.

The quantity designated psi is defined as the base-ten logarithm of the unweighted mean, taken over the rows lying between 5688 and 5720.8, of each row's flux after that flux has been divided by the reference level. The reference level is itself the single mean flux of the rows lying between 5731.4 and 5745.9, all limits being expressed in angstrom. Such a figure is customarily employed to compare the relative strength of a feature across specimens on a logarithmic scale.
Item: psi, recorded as -0.016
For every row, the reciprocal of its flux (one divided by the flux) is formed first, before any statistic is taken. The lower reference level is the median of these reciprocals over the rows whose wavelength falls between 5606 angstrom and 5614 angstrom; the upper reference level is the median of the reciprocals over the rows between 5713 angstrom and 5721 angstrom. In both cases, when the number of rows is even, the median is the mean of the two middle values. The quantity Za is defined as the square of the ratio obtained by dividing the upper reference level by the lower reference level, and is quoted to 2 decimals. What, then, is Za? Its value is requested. 0.96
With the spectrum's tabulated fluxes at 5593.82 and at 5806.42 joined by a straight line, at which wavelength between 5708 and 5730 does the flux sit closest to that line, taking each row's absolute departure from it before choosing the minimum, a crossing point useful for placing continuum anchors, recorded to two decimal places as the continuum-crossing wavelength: 5716.21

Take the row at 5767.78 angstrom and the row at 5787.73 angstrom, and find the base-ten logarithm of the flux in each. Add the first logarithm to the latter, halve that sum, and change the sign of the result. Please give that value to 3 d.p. -0.626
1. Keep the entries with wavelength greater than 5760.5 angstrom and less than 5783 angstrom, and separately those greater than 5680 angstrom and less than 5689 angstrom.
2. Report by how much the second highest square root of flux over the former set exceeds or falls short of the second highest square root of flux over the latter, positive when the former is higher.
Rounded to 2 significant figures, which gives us 0.11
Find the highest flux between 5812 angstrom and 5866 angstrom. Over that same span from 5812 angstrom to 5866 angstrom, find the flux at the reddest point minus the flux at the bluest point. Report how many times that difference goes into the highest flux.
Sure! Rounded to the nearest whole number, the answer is -13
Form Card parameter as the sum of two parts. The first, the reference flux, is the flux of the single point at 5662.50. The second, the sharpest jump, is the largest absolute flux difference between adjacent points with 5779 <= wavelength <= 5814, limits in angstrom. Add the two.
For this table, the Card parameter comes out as 4.4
